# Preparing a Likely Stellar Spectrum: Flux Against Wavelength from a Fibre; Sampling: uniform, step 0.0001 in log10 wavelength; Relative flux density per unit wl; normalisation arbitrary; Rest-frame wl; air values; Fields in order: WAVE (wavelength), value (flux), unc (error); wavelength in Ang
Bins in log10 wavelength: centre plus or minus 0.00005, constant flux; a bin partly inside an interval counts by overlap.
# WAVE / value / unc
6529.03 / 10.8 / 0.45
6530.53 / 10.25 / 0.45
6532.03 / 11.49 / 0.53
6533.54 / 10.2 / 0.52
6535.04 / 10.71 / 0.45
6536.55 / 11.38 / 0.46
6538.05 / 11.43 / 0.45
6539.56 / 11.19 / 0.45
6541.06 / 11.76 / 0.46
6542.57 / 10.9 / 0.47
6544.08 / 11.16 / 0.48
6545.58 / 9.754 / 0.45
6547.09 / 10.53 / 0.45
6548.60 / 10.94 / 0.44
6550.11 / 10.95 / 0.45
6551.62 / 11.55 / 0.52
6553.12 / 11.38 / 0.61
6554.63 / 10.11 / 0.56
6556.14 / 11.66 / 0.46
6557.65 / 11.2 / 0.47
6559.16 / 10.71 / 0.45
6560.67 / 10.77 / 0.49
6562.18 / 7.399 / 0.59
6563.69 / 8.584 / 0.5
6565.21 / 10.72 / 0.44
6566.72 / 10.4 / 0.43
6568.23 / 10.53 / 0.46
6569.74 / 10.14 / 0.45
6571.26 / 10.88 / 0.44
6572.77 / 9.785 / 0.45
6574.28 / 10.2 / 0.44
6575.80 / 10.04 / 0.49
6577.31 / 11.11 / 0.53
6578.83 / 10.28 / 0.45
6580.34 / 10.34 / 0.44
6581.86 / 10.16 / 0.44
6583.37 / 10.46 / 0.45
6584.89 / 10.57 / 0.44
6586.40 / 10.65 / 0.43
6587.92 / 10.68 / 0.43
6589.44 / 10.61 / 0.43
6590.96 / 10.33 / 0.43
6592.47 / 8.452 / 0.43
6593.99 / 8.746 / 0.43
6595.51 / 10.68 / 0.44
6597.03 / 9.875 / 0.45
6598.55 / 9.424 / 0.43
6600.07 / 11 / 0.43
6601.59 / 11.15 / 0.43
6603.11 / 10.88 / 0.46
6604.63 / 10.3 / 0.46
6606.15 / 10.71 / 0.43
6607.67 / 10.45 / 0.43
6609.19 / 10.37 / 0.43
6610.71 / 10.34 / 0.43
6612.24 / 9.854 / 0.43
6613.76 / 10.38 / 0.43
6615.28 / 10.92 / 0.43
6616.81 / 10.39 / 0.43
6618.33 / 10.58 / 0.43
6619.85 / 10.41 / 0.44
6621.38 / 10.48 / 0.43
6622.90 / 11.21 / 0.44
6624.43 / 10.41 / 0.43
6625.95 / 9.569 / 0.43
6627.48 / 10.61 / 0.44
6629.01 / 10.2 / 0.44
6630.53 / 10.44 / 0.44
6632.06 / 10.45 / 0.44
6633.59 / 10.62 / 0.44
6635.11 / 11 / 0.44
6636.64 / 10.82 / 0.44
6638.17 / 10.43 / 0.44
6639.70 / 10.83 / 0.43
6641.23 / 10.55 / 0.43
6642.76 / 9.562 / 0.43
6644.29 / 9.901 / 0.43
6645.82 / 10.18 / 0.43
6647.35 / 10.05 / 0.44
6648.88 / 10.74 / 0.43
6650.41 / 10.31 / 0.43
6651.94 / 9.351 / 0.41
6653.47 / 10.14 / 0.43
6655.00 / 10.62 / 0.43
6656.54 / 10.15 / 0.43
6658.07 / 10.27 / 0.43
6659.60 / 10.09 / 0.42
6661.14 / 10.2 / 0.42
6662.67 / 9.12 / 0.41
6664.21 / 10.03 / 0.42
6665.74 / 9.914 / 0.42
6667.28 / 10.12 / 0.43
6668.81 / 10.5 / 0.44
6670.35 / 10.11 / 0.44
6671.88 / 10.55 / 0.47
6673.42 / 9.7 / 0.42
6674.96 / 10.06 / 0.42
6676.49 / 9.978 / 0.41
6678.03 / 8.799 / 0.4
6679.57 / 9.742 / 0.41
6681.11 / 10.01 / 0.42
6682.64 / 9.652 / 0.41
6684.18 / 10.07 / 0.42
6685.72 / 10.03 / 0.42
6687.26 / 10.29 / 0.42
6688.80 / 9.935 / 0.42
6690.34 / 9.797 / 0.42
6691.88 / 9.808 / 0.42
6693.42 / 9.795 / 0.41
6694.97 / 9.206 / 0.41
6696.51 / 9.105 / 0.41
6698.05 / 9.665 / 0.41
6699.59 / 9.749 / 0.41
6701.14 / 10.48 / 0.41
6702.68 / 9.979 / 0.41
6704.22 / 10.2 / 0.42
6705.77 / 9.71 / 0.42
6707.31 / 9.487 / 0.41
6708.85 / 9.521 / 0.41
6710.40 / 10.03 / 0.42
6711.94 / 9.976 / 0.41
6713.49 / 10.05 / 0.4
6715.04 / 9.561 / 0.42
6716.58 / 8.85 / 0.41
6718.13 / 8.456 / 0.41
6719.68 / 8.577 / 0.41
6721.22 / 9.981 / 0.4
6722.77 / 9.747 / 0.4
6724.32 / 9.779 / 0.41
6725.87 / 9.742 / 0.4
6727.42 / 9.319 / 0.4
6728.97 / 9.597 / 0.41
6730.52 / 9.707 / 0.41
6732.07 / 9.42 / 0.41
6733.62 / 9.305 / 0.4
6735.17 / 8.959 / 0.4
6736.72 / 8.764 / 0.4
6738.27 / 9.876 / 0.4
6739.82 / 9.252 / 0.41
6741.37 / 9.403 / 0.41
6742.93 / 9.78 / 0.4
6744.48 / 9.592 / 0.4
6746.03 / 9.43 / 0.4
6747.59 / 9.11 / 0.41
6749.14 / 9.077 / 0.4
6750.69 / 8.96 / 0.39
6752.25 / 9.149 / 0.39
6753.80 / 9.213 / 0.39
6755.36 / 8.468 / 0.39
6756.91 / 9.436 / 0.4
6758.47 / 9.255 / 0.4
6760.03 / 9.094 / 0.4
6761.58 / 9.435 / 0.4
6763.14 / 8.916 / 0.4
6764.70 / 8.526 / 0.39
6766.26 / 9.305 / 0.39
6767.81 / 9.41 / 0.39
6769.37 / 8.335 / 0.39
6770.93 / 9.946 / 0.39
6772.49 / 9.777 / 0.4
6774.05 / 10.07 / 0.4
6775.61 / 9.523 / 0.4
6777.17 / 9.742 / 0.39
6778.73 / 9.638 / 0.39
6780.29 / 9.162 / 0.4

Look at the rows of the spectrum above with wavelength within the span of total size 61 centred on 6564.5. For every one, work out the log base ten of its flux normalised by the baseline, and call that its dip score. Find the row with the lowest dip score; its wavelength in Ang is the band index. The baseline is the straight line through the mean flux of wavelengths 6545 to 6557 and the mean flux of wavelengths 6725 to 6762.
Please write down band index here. 6562.18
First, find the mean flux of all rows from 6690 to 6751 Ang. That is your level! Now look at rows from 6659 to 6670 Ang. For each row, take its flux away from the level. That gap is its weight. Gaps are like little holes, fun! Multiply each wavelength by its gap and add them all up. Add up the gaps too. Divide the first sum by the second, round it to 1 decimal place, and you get 6665.1 Ang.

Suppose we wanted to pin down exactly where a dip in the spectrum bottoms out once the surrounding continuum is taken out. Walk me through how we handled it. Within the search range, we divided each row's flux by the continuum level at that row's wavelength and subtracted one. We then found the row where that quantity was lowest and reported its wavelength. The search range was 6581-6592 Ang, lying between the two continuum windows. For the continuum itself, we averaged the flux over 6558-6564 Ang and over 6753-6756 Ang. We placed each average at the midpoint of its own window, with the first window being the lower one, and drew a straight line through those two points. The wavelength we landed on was 6581.86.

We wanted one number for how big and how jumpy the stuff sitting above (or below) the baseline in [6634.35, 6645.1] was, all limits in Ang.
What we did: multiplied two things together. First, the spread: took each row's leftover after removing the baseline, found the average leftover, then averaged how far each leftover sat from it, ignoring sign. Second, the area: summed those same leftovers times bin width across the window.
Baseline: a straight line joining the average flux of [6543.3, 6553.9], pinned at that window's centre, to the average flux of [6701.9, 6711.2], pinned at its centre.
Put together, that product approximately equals 0.7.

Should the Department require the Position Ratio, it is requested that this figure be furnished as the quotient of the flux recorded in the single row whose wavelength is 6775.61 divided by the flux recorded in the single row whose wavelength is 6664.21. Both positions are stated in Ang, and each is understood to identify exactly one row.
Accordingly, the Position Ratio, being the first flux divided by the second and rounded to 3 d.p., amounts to 0.949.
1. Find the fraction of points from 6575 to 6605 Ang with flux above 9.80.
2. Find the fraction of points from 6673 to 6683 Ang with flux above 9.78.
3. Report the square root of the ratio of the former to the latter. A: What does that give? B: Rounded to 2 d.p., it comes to 1.41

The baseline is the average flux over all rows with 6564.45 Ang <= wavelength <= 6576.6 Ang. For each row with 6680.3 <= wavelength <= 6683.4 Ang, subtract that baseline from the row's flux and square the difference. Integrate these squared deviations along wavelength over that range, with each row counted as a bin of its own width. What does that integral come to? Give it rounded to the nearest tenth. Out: 0.9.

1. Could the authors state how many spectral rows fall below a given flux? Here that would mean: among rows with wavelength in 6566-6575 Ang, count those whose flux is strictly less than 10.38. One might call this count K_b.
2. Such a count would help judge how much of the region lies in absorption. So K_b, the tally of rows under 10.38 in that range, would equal 3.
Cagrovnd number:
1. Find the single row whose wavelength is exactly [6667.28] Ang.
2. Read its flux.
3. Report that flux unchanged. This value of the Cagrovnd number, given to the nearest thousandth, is 10.120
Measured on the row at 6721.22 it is 9.981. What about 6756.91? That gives 9.436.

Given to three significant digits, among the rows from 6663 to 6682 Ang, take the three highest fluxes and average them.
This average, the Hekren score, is 10.4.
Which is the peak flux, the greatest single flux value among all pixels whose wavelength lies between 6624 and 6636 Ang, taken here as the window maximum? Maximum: 11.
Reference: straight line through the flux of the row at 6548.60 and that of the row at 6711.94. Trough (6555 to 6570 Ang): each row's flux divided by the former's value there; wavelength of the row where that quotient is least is 6562.18 Ang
